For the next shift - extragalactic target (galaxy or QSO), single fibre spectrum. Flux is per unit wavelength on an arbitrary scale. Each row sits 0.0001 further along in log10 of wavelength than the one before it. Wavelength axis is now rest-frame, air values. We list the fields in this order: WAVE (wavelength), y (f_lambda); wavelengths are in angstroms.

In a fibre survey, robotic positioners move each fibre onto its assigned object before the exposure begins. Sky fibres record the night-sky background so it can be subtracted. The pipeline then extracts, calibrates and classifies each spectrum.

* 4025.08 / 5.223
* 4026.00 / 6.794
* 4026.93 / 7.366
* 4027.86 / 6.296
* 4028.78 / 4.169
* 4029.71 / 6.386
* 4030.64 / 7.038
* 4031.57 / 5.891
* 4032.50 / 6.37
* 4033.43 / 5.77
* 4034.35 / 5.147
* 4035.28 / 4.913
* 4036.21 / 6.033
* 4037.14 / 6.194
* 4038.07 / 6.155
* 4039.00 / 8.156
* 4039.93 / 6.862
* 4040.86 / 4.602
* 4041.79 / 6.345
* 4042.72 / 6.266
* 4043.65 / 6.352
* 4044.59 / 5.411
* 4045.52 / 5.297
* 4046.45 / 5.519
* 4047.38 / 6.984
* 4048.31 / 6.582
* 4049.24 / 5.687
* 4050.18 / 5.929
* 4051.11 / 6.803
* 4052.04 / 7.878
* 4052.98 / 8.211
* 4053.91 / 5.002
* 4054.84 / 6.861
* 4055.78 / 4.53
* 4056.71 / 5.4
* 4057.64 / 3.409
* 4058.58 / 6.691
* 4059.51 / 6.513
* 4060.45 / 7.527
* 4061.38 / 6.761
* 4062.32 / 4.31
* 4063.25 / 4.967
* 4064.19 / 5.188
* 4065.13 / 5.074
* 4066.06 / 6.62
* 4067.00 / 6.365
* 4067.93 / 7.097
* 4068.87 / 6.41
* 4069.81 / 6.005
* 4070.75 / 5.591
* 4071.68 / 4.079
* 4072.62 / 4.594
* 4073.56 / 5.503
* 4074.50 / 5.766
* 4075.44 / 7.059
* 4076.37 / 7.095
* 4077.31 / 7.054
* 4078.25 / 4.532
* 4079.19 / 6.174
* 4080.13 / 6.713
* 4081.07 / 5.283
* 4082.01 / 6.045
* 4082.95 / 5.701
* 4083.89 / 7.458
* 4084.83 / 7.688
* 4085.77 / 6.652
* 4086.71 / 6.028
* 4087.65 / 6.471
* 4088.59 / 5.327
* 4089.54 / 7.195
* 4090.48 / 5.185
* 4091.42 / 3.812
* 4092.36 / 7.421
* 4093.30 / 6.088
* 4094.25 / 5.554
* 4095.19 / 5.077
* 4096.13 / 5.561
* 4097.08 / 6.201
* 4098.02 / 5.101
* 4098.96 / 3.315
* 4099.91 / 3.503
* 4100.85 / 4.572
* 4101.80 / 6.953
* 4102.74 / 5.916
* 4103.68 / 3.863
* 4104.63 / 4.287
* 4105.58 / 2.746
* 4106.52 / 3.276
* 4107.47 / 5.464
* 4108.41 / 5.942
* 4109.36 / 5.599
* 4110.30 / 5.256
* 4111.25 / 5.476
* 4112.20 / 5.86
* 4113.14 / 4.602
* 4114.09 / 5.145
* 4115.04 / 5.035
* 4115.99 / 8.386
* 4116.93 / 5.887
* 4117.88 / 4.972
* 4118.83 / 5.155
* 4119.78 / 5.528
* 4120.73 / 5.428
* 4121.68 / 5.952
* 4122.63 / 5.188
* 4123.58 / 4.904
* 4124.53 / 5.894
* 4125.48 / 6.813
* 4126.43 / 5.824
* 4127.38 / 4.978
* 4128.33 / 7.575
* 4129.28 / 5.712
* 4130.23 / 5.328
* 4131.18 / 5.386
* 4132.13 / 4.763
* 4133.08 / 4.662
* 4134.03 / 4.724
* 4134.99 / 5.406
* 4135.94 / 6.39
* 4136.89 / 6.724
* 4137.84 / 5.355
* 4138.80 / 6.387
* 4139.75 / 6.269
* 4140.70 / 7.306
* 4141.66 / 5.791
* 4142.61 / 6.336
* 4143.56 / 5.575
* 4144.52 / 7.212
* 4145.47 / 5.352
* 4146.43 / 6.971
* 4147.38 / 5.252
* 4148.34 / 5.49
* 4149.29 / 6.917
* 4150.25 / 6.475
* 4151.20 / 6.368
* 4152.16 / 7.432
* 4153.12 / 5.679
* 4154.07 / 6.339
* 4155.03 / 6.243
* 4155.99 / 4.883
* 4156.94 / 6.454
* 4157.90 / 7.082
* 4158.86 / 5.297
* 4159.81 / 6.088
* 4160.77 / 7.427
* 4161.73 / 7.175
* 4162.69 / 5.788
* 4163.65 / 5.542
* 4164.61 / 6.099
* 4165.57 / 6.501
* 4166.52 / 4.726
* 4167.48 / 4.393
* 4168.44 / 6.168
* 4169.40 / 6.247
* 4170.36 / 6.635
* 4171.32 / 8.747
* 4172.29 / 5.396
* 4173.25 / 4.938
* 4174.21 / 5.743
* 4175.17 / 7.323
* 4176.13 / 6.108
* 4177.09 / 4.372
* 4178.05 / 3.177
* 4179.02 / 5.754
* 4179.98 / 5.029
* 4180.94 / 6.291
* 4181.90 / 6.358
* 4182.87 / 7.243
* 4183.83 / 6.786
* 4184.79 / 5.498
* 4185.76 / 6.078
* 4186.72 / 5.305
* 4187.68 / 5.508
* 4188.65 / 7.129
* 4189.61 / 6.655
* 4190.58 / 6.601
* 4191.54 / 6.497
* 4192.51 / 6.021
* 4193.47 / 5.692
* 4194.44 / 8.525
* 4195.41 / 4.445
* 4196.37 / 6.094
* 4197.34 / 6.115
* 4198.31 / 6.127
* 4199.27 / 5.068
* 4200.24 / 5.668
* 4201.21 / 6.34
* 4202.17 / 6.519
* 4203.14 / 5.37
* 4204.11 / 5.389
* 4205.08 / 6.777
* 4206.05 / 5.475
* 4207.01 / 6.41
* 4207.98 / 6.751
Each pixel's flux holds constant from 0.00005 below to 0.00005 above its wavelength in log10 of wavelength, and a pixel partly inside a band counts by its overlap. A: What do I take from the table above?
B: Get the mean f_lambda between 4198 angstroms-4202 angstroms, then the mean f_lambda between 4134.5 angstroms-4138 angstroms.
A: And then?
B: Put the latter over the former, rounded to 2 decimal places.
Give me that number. 1.03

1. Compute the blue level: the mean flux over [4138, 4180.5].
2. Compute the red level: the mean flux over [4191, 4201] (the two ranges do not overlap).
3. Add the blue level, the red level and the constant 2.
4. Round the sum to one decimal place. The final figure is 14.1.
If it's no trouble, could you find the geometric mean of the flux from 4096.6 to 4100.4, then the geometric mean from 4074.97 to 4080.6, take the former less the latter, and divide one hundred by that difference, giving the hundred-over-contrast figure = -50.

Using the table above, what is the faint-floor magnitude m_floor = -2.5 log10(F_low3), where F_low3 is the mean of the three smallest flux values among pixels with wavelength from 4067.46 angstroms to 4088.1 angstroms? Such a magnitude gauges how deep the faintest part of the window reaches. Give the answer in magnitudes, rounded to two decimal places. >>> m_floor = -1.61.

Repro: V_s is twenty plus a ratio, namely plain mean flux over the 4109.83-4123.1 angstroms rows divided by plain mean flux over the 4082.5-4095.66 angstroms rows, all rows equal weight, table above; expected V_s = 20.9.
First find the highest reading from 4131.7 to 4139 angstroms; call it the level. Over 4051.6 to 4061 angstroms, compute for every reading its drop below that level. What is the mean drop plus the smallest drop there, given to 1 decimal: -1.0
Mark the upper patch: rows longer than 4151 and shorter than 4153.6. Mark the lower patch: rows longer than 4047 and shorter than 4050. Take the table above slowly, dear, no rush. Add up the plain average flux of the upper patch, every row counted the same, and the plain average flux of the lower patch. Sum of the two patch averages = 12.9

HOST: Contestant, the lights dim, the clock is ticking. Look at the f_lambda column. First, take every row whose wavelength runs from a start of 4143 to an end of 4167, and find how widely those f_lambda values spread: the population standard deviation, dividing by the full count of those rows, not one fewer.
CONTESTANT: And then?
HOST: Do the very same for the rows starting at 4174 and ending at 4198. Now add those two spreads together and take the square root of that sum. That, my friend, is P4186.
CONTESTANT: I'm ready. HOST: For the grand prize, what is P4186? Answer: 1.36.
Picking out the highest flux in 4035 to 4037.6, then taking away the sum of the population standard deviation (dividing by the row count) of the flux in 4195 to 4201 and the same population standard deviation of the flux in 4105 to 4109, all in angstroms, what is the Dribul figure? 4.2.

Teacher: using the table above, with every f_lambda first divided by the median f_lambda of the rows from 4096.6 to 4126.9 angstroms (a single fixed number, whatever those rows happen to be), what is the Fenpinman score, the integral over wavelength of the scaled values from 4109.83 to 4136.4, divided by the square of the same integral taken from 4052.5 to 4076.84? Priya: 0.04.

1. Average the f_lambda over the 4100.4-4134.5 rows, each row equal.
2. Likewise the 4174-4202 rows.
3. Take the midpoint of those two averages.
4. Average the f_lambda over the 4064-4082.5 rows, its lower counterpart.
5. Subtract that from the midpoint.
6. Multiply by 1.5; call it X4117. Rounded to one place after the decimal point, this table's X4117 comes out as -0.4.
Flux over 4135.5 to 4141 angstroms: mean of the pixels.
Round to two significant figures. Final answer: 6.4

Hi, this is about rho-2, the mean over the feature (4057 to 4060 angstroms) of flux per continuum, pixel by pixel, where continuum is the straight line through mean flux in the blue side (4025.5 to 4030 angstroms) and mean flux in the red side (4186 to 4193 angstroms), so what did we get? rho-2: 0.89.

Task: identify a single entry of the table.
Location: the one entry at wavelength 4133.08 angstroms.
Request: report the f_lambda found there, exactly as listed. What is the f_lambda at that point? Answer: 4.662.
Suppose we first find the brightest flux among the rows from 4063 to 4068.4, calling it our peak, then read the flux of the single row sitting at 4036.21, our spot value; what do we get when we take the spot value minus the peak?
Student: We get -1.1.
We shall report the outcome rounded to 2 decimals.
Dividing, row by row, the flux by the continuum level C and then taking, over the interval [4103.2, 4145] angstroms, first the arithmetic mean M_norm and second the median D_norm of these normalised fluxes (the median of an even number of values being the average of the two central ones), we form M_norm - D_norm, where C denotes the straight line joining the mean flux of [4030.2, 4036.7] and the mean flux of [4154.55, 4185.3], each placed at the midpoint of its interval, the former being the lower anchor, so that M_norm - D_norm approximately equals 0.01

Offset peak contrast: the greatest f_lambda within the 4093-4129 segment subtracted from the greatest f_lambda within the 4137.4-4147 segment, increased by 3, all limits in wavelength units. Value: 1.9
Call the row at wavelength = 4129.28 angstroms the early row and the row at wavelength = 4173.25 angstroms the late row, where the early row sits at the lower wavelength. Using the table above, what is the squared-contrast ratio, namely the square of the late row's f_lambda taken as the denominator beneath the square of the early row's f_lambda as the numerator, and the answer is 1.3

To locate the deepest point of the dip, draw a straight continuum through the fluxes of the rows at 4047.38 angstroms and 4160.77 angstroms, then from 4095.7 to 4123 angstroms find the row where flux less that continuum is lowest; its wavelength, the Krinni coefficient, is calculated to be 4105.58 angstroms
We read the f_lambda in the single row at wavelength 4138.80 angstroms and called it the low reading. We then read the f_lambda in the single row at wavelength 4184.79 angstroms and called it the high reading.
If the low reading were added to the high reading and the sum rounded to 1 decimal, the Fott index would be 11.9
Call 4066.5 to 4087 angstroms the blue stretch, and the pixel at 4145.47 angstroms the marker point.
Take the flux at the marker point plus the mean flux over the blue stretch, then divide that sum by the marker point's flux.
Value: 2.15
